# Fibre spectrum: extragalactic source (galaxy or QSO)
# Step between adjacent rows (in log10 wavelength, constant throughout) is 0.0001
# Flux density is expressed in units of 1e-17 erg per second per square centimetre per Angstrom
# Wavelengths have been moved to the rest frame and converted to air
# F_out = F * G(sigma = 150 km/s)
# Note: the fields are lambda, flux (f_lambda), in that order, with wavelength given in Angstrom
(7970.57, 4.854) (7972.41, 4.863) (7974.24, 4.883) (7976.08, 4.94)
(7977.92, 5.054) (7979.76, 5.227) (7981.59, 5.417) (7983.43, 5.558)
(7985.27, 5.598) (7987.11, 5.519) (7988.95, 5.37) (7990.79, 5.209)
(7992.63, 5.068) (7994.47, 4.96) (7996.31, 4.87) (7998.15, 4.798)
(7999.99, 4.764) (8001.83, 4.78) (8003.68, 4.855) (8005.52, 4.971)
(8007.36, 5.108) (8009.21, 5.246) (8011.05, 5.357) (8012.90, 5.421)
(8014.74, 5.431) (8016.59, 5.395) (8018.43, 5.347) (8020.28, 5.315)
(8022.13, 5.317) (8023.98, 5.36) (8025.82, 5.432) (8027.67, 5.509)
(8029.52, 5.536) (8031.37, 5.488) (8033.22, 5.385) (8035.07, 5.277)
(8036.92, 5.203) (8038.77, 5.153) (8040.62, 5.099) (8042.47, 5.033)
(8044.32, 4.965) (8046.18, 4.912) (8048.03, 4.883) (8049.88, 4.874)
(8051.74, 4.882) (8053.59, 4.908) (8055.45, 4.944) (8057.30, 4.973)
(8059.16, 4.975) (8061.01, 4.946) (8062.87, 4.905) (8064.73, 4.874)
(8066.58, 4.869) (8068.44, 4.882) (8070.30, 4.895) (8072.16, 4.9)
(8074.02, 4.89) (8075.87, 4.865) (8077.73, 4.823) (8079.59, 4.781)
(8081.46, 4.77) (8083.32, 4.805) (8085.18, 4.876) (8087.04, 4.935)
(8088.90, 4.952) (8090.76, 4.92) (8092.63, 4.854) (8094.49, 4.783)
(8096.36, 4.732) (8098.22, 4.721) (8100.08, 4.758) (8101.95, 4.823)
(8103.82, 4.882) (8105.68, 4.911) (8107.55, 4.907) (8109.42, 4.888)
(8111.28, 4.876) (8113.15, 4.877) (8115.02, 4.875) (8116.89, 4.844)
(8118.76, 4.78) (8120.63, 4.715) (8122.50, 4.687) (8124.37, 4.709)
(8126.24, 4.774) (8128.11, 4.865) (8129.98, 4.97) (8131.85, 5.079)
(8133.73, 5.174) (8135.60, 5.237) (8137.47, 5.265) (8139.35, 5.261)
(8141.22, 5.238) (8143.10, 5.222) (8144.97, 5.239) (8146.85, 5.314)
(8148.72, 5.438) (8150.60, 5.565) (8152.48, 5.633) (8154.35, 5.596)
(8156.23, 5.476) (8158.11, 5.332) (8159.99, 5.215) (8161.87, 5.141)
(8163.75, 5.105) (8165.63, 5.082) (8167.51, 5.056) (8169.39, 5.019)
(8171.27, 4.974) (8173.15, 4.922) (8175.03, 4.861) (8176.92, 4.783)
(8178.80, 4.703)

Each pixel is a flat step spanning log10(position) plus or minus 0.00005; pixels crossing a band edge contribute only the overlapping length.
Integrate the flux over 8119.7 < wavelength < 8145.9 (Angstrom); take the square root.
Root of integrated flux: 11.5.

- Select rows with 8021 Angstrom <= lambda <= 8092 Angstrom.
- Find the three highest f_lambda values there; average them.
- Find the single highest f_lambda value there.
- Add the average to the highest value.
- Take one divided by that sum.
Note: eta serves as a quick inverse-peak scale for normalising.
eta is 0.091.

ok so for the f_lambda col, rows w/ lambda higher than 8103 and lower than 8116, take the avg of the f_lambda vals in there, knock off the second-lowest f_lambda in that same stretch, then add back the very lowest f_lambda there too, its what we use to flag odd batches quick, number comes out 4.89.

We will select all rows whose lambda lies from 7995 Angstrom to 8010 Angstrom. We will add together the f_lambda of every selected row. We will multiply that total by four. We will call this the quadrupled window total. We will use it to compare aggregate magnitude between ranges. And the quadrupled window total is 158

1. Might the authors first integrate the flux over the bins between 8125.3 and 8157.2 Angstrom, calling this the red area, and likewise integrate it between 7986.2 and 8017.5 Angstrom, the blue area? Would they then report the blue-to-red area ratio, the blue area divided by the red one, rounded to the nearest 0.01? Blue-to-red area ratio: 0.96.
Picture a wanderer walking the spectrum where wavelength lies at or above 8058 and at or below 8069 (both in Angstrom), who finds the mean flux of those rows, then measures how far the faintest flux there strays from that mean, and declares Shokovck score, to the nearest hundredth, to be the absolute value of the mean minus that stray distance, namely 4.87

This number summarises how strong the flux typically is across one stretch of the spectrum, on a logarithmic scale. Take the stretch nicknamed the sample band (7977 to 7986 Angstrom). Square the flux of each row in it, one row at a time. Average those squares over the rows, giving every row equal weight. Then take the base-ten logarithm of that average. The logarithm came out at 1.46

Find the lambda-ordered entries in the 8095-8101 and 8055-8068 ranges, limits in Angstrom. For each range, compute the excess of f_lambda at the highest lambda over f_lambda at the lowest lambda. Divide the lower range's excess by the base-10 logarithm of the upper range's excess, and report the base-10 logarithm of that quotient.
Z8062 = -1.3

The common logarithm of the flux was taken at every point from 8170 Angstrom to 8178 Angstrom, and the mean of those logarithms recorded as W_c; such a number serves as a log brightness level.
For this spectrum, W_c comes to 0.689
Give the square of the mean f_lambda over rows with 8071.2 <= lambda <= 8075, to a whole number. 24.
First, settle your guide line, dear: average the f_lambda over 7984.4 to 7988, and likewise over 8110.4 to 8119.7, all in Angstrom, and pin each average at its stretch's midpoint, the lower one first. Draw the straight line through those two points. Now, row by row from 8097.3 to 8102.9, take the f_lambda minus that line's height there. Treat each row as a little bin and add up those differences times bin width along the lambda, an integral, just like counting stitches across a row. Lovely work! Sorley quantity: -0.9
